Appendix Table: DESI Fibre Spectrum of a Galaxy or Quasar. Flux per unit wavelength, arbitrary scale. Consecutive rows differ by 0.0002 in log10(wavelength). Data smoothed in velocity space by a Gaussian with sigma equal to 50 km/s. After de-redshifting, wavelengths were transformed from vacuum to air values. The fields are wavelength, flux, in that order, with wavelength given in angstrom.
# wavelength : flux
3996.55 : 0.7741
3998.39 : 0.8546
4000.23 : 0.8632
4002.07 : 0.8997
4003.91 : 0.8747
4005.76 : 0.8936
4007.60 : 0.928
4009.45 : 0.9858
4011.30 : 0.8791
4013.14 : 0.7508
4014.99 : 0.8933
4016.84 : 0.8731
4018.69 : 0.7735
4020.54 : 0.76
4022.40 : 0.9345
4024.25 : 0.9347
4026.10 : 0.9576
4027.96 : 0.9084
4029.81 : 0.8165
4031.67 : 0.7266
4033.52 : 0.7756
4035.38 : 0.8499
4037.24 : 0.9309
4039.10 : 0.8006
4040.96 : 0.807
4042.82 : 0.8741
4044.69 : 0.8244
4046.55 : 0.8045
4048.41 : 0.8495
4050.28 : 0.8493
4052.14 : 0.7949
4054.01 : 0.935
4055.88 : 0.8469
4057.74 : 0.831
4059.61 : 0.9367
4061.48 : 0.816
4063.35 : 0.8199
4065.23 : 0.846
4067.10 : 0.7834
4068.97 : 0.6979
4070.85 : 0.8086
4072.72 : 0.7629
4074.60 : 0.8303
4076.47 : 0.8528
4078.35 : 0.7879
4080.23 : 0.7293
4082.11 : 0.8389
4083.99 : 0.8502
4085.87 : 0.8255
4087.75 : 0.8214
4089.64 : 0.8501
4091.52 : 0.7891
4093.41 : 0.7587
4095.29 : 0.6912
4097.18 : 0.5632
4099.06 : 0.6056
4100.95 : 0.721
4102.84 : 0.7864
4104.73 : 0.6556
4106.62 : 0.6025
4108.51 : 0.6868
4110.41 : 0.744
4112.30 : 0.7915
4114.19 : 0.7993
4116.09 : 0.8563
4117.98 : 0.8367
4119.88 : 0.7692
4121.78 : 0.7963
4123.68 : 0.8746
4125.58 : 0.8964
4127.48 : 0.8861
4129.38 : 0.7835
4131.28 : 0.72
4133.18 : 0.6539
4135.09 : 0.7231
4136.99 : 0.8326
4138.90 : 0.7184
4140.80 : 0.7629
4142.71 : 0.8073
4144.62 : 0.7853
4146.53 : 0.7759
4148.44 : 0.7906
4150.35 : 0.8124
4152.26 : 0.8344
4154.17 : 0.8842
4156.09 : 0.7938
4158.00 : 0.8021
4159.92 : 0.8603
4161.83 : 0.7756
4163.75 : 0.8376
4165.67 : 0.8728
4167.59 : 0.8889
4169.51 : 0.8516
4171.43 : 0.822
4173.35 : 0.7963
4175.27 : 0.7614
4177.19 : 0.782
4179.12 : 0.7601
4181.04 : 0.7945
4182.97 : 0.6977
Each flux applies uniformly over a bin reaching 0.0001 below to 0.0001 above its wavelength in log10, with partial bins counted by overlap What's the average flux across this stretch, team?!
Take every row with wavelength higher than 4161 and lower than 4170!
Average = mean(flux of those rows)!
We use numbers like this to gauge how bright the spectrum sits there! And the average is 0.85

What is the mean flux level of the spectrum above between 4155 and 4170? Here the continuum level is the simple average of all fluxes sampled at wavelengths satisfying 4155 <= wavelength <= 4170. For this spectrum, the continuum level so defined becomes 0.835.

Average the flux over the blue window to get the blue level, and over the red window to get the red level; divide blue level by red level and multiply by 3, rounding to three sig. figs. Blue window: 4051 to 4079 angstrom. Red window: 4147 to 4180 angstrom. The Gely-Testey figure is 3.02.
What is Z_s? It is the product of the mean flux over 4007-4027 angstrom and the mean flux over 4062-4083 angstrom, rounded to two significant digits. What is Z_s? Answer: 0.70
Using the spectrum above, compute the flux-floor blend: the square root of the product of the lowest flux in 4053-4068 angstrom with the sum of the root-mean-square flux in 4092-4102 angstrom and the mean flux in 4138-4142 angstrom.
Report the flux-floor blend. 1.05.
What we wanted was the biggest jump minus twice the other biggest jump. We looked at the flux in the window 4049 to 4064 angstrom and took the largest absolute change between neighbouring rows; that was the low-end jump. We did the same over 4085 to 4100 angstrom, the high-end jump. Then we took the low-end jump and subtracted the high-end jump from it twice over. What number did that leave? -0.12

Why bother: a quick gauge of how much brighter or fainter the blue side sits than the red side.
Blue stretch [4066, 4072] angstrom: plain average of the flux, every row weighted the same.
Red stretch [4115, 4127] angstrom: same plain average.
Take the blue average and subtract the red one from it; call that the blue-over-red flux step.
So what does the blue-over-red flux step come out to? -0.07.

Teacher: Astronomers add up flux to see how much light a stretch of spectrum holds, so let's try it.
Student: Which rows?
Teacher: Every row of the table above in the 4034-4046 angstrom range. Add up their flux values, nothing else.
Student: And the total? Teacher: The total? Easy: 5.1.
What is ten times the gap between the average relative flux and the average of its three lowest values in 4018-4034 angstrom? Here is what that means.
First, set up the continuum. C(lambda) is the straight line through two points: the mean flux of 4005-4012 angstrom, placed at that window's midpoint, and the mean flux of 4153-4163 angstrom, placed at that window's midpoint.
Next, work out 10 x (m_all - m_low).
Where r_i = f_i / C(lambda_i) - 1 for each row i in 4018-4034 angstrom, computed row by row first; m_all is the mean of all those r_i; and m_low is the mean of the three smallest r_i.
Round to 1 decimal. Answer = 1.0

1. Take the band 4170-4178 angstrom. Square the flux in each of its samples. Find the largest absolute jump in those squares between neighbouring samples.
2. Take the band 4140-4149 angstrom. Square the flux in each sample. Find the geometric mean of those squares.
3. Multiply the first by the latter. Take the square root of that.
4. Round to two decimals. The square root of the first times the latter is 0.18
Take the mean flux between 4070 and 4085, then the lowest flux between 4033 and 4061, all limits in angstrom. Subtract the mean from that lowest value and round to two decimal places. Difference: -0.03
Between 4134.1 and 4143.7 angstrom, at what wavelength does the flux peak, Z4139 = 4136.99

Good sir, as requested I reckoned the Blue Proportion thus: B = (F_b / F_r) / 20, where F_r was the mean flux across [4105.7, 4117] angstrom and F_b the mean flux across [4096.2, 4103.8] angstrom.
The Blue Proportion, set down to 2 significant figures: 0.045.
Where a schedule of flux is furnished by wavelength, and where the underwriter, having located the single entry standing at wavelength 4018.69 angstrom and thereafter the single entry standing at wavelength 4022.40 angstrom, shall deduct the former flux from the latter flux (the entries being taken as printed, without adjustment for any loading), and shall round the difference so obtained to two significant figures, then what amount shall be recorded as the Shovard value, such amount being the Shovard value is 0.16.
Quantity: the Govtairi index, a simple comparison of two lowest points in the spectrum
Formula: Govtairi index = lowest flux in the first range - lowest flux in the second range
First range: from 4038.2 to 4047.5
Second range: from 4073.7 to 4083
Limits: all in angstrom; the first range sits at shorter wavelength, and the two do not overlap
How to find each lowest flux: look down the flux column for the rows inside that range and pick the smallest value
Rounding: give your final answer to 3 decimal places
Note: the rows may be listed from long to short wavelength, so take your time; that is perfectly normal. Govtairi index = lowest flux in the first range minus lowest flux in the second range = 0.071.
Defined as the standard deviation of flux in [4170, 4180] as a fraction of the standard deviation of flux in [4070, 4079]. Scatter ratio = 0.74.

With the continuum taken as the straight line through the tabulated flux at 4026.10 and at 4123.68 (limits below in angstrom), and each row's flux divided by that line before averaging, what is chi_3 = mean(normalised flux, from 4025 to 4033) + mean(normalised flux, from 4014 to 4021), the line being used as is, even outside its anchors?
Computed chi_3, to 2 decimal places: 1.75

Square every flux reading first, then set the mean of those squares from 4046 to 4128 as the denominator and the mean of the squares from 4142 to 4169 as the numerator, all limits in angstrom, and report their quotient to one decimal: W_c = 1.1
